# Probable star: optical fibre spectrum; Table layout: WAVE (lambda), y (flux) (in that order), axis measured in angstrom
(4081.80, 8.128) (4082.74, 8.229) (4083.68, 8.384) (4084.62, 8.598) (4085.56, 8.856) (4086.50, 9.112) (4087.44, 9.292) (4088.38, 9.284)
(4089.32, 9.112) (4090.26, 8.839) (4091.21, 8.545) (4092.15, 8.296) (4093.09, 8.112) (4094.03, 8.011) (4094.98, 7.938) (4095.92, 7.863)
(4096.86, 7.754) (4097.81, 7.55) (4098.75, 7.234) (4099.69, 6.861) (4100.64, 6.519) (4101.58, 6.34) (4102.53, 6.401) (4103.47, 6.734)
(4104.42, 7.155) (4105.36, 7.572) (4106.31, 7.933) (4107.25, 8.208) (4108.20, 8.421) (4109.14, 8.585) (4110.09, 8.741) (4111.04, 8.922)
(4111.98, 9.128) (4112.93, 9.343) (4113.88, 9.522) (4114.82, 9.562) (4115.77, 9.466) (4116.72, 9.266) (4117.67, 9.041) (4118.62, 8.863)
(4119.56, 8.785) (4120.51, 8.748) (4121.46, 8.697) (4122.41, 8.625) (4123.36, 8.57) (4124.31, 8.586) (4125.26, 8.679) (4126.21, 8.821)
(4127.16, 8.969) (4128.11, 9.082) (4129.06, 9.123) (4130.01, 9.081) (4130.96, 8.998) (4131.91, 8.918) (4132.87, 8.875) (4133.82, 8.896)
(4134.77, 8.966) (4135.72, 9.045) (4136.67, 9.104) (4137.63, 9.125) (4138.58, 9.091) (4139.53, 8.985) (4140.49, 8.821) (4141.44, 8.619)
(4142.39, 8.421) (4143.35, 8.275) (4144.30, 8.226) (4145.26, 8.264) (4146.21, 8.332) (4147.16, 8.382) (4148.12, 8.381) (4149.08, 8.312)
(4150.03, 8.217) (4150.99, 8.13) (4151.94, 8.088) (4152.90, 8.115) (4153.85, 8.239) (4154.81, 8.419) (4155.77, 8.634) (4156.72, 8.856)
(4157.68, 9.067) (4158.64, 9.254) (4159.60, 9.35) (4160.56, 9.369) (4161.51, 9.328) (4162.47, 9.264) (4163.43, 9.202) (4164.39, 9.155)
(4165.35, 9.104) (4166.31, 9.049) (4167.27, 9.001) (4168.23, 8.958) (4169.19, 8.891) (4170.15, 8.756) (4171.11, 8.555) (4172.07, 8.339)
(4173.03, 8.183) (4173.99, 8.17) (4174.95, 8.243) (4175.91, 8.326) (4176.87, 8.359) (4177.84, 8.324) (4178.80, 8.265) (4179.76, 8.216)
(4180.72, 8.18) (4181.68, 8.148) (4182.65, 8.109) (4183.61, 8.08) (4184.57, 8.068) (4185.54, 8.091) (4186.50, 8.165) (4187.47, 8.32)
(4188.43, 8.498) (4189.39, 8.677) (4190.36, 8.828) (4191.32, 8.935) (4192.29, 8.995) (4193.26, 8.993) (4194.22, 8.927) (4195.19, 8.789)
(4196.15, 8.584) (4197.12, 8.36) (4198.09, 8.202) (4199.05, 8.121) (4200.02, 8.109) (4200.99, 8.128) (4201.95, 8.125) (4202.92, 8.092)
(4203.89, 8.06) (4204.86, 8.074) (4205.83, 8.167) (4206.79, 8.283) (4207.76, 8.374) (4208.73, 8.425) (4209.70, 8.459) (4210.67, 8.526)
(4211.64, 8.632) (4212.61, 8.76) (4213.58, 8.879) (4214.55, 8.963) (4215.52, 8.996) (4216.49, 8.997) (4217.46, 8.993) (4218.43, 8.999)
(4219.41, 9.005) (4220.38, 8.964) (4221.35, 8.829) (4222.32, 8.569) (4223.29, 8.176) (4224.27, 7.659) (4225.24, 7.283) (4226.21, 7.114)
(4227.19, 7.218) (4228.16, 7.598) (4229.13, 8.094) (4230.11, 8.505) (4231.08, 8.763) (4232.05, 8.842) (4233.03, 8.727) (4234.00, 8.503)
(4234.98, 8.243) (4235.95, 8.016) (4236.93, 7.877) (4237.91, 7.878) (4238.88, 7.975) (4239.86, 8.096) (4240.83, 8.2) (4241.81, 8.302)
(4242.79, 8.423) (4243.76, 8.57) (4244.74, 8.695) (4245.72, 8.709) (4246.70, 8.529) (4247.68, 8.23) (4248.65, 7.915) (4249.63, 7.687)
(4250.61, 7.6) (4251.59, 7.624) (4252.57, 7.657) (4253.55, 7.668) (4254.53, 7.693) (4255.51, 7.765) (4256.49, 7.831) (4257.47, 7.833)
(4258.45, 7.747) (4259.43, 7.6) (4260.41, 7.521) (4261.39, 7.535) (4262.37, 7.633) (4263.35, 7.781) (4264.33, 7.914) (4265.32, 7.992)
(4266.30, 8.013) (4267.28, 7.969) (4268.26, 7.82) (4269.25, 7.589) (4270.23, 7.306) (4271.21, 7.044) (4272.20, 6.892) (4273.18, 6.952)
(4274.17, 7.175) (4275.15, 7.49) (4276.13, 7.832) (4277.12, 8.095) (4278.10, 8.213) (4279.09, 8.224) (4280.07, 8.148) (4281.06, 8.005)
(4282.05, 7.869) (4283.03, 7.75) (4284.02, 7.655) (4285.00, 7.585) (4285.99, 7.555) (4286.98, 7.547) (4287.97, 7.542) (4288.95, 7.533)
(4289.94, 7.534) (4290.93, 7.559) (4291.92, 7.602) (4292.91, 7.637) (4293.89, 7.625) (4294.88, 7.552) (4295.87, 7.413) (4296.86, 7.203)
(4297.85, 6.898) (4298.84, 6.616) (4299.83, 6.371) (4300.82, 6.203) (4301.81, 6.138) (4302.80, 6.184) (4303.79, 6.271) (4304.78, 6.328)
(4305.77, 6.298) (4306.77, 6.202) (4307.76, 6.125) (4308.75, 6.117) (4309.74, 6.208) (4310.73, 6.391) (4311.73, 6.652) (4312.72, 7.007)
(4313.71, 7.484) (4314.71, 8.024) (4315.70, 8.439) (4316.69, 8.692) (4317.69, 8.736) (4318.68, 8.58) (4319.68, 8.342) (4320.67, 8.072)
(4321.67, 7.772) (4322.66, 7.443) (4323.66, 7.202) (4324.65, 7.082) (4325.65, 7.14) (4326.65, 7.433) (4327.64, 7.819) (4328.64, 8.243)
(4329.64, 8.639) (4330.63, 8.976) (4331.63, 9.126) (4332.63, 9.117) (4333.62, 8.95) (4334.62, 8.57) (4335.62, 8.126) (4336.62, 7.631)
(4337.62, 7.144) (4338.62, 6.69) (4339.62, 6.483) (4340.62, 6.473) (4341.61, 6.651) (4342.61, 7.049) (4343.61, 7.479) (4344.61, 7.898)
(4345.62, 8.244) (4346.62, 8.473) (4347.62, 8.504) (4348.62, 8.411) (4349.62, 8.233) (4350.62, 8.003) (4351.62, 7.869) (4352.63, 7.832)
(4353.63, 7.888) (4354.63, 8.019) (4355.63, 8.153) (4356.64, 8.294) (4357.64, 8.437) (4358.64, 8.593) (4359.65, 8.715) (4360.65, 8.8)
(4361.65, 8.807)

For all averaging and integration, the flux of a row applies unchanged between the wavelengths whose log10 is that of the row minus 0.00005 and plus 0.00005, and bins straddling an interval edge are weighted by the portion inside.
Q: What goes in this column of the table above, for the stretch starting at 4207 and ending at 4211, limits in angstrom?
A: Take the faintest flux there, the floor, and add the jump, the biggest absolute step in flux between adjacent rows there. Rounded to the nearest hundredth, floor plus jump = 8.44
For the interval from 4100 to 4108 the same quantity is 6.76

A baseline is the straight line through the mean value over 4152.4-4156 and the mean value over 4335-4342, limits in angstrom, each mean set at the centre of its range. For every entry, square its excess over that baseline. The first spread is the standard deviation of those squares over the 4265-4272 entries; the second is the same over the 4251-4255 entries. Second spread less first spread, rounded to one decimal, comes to -0.1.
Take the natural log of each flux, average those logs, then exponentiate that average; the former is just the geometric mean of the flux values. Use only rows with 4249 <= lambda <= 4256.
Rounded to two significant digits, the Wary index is 7.7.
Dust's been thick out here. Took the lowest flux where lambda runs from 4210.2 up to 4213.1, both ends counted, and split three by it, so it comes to 0.352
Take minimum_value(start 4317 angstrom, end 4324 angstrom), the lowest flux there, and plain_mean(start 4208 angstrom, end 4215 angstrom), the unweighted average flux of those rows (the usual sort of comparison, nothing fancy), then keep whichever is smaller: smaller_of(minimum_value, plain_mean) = 7.2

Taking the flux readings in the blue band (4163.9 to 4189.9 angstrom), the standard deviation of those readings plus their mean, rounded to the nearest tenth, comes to 8.8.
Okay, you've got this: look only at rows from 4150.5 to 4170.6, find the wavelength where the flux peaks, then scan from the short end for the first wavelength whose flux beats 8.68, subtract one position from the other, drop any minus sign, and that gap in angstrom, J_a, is 3.8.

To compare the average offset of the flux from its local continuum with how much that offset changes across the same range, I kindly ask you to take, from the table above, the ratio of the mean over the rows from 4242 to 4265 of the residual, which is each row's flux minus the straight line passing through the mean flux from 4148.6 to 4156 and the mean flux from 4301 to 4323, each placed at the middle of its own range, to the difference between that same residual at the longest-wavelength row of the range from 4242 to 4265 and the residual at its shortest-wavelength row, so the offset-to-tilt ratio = -1.0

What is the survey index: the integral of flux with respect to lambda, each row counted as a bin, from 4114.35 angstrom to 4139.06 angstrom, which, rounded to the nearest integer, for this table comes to 221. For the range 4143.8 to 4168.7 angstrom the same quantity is 217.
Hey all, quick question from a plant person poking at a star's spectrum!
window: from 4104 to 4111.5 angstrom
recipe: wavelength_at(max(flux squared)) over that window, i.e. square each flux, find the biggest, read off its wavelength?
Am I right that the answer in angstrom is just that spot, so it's 4111.04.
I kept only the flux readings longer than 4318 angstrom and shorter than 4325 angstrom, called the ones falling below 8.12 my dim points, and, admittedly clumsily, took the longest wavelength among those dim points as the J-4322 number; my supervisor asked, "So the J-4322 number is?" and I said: 4324.65 angstrom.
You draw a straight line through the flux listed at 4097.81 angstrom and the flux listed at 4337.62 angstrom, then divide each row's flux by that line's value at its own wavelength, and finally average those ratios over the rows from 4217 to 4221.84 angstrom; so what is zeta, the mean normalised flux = 1.22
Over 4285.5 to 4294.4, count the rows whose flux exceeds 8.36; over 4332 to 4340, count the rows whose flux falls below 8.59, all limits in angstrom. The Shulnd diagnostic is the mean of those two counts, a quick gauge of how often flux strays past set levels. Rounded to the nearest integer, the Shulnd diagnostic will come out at 3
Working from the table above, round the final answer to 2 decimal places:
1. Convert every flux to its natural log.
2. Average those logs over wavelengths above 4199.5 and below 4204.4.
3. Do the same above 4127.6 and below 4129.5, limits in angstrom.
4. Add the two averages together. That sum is 4.30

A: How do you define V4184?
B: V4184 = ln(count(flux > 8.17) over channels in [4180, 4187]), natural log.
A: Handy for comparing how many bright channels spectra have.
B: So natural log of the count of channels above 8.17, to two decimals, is 0.00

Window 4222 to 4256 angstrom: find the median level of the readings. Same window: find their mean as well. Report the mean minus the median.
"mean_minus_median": -0.03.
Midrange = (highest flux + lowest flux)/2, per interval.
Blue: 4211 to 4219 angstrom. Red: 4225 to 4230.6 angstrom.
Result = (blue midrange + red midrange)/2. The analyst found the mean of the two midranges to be 8.3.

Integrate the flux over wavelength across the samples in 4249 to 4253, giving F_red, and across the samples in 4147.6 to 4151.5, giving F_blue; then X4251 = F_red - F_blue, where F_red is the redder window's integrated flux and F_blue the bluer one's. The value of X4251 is -1.6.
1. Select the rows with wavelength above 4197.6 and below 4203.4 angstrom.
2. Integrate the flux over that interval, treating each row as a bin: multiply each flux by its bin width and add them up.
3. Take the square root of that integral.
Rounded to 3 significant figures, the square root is 6.87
